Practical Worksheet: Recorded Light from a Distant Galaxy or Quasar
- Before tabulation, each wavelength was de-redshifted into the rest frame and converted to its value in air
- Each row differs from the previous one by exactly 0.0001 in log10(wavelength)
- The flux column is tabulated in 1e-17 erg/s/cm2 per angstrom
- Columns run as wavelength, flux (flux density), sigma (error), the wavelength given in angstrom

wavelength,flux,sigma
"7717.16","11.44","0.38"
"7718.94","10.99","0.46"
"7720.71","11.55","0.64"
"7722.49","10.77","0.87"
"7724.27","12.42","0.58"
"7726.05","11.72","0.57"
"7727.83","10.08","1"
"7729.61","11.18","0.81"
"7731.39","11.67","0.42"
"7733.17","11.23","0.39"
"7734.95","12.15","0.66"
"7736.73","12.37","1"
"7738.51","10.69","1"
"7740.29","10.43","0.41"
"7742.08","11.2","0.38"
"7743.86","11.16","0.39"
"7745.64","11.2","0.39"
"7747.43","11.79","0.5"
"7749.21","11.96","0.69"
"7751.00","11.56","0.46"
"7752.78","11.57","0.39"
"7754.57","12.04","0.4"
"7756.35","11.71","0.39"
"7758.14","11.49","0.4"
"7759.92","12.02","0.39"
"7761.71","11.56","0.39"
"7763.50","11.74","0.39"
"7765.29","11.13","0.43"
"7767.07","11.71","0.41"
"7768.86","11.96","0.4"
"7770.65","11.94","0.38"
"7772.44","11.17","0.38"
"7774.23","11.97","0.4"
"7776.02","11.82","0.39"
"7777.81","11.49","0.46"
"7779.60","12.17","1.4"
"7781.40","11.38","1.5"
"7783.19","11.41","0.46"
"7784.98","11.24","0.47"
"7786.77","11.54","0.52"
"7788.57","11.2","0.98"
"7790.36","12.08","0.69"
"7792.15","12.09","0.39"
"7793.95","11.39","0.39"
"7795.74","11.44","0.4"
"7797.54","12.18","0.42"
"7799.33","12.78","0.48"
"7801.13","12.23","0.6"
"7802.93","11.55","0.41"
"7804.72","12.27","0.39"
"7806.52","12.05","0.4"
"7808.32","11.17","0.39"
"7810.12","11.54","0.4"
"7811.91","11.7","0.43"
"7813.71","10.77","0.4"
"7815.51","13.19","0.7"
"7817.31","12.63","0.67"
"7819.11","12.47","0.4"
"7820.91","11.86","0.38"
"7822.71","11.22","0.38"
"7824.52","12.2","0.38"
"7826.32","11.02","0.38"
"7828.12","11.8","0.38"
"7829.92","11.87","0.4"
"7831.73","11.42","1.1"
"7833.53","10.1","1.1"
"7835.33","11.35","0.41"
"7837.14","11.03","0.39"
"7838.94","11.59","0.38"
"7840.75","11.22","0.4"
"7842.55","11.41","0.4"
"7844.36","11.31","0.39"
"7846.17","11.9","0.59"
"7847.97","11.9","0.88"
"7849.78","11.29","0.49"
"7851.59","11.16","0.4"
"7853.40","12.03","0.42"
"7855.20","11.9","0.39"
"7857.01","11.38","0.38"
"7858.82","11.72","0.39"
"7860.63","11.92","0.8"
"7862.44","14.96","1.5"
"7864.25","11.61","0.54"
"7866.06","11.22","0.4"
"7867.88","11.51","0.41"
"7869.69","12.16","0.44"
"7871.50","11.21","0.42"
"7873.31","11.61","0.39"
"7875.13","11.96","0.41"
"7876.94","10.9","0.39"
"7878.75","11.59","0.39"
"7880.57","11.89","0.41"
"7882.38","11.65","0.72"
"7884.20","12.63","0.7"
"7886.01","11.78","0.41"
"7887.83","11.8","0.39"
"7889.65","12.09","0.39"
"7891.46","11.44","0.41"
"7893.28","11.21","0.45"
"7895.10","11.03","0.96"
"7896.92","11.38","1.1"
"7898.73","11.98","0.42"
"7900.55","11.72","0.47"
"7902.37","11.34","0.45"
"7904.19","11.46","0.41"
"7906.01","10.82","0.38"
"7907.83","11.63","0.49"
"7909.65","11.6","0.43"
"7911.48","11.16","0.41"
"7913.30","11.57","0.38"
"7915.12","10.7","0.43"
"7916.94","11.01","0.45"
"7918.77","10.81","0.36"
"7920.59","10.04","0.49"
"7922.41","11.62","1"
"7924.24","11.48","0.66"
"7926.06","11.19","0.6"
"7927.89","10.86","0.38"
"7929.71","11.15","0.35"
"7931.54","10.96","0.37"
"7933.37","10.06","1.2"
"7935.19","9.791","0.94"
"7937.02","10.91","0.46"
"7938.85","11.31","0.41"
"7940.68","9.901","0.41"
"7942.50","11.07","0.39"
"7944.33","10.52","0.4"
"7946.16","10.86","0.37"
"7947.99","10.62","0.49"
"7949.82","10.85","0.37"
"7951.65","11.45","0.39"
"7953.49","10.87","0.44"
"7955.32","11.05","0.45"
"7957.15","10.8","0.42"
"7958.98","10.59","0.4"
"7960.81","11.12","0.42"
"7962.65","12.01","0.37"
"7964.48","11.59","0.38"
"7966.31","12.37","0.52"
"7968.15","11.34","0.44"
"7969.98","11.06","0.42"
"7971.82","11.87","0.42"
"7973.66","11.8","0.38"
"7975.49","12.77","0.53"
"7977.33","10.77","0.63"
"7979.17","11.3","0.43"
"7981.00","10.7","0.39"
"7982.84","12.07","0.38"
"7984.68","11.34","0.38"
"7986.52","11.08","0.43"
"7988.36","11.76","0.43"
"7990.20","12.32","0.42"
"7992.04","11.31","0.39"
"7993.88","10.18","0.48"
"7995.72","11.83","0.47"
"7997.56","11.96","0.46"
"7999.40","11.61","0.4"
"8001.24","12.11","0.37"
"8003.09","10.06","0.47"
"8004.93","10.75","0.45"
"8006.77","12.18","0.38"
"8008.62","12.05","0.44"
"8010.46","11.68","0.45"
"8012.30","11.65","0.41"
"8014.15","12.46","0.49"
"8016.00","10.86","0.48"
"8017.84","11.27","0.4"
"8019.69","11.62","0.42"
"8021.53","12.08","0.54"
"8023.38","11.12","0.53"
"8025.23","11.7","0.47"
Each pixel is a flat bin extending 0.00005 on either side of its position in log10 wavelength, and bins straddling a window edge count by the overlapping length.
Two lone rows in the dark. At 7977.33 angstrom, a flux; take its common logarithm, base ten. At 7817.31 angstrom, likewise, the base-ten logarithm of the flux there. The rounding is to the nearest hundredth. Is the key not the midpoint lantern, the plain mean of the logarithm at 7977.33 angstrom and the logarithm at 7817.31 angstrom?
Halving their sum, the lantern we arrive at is 1.07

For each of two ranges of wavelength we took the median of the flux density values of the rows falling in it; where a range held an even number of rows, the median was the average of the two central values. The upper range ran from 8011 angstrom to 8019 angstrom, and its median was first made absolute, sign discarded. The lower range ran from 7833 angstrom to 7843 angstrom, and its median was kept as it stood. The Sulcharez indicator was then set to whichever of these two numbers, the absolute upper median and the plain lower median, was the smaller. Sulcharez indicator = 11.3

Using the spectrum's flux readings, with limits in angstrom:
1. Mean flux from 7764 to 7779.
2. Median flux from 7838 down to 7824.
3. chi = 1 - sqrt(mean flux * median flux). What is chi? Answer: -10.52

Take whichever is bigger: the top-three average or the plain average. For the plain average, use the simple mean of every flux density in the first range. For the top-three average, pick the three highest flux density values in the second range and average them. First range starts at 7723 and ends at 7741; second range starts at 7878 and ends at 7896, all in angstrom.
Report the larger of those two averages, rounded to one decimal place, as 12.2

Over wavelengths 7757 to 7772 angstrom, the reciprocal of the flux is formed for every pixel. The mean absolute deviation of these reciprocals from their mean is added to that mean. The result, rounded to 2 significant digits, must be 0.087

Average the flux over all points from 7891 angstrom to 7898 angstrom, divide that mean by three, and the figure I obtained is 3.76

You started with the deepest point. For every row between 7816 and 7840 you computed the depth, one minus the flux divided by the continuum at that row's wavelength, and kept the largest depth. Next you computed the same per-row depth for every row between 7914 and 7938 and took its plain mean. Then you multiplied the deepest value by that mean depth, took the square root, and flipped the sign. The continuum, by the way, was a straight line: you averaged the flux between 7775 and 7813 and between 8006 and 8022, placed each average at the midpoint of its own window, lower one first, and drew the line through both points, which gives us -0.11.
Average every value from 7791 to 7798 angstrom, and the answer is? 11.8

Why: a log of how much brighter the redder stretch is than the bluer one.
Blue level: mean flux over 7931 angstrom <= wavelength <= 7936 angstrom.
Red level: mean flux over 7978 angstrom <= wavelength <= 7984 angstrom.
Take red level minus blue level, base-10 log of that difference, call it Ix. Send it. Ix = 0.04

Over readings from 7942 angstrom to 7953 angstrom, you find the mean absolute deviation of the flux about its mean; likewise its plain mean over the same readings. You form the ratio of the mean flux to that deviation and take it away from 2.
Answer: -43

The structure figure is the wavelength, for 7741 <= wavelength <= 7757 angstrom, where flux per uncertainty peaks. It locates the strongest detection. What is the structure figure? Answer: 7754.57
